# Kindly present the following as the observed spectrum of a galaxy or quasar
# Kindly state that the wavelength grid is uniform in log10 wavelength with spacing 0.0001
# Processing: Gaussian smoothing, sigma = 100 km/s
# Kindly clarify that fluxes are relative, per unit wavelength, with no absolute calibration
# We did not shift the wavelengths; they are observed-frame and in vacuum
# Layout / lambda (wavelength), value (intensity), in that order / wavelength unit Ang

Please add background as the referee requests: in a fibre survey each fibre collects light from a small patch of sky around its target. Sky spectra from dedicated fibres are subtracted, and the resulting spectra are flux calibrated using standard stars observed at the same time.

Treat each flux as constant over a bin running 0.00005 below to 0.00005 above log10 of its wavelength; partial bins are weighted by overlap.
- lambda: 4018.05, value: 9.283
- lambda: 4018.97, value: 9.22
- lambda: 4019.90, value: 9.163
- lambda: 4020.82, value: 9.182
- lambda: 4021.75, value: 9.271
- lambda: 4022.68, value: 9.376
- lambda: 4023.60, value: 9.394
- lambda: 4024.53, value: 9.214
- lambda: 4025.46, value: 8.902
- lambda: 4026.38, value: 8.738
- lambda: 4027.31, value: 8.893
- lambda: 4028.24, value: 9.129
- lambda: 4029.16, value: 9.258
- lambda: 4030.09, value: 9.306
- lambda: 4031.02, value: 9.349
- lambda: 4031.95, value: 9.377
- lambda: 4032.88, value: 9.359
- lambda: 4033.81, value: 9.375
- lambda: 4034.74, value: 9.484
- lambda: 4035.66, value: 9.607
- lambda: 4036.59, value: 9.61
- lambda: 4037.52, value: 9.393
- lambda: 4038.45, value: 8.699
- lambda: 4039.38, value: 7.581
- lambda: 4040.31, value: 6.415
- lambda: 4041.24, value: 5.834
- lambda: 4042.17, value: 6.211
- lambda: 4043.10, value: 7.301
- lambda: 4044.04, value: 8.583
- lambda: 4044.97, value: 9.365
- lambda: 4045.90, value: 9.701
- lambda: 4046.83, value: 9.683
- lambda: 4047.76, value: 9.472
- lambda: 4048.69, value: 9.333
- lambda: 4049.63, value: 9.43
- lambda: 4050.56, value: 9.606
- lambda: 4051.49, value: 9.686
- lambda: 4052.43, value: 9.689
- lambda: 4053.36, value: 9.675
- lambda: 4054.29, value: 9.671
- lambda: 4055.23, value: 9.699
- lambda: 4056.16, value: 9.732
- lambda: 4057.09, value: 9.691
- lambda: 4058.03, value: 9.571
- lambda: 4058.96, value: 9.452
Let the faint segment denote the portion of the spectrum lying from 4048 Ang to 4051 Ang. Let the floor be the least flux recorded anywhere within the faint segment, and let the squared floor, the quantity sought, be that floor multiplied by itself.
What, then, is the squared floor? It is 87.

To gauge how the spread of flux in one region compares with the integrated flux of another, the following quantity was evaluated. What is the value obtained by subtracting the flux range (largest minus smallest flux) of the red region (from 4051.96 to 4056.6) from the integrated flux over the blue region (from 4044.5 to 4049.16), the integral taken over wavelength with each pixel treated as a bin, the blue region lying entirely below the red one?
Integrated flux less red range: 44.3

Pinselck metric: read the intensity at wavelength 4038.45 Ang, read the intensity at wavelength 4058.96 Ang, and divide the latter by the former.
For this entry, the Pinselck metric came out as 1.09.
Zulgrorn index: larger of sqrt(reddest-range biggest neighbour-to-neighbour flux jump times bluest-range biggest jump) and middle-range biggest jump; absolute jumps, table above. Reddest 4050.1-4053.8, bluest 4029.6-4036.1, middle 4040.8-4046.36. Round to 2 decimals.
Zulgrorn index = 1.28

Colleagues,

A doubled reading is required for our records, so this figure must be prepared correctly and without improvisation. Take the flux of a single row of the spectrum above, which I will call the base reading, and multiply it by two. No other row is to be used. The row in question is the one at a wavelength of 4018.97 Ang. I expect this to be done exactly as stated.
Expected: 18.4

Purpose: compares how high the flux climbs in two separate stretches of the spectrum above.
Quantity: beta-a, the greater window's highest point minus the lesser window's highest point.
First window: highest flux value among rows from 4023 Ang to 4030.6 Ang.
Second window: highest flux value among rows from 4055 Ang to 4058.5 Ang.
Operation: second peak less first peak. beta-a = 0.34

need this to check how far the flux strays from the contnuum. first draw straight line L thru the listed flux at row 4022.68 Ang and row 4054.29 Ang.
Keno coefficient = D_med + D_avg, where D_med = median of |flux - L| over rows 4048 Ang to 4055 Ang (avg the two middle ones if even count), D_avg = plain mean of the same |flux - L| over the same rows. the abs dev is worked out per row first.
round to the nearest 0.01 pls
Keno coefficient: 0.12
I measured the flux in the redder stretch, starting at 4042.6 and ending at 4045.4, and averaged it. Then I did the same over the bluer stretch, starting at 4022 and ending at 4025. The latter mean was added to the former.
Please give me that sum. 17.7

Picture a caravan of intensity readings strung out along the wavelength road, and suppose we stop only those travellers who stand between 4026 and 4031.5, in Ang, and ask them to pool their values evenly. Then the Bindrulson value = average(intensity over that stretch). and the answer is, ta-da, 9.11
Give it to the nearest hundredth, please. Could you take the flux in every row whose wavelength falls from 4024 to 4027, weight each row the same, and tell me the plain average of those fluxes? 8.95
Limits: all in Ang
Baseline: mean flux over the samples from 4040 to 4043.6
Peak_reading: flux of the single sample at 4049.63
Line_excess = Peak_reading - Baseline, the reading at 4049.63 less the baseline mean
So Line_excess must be 3.0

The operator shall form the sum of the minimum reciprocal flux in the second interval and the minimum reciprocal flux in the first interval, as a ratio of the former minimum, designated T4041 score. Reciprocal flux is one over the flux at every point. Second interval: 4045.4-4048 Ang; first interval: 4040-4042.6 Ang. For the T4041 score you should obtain 2.512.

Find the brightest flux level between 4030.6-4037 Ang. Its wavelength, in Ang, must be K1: 4036.59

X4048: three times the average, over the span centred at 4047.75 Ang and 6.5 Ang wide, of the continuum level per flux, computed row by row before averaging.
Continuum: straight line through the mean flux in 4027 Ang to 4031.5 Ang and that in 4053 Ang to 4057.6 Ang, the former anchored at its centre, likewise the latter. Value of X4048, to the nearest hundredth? 3.01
